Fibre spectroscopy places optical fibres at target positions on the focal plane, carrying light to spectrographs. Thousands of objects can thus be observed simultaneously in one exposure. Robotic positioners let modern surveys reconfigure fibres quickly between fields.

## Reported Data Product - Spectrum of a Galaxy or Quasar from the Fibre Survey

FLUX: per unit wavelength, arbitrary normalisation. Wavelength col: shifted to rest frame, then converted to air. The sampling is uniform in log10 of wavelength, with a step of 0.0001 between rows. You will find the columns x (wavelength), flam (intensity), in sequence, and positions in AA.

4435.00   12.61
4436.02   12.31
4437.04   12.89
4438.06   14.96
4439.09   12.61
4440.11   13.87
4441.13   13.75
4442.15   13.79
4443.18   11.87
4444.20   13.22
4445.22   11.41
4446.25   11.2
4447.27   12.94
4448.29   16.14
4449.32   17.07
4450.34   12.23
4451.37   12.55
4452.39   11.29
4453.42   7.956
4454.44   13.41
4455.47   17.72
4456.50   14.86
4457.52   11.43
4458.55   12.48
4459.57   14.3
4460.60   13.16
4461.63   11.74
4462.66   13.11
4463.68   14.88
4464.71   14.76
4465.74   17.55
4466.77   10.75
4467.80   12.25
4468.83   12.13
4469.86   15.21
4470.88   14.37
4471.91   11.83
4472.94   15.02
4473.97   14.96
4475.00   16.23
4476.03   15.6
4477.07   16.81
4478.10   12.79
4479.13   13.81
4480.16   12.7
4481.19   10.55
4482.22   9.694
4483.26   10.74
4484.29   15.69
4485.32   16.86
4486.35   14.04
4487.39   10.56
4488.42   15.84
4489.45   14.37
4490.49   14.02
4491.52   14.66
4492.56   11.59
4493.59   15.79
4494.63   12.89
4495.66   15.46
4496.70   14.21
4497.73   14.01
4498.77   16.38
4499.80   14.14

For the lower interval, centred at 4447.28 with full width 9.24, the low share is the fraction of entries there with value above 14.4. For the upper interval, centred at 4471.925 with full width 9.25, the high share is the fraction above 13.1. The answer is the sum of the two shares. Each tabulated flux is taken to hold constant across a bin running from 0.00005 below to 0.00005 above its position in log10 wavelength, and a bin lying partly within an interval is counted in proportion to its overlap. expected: 0.89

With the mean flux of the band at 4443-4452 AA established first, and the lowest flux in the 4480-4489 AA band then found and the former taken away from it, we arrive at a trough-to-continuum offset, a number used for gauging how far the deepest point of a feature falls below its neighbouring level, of -3.5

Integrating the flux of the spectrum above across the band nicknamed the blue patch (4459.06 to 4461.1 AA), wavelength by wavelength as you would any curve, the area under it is 28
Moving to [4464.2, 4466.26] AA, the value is 33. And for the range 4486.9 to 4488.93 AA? 27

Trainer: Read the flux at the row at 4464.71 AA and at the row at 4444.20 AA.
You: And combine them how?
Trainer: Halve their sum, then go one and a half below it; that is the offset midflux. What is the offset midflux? 12.5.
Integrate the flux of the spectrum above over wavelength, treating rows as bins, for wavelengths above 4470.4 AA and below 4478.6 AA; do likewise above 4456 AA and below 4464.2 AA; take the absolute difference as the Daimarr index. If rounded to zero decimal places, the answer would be 12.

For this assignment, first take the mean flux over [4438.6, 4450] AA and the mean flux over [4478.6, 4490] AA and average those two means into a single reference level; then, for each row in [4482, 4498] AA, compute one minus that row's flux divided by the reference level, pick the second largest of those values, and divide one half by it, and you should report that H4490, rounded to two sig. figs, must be 2.4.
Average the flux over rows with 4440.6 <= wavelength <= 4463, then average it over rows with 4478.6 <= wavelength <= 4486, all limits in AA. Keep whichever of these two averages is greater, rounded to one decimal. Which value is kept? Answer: 13.1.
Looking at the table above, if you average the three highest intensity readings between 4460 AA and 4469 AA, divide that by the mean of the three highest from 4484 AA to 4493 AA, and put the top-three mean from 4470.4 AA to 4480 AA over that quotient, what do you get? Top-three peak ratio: 16.6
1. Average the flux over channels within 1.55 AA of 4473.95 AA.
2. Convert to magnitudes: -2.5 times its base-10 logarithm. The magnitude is -2.97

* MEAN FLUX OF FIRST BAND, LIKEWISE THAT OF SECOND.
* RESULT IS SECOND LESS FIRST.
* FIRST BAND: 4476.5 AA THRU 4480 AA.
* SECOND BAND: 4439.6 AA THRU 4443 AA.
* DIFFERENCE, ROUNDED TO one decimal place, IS -0.7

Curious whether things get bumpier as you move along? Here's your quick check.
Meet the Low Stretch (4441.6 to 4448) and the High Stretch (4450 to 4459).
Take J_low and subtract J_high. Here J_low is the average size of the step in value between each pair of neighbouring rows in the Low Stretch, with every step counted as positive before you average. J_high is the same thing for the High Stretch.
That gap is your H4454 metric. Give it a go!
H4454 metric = -1.3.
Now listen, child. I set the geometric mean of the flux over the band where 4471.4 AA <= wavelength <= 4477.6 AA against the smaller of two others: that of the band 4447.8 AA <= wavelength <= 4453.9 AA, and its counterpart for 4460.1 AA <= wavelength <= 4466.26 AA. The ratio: 1.20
